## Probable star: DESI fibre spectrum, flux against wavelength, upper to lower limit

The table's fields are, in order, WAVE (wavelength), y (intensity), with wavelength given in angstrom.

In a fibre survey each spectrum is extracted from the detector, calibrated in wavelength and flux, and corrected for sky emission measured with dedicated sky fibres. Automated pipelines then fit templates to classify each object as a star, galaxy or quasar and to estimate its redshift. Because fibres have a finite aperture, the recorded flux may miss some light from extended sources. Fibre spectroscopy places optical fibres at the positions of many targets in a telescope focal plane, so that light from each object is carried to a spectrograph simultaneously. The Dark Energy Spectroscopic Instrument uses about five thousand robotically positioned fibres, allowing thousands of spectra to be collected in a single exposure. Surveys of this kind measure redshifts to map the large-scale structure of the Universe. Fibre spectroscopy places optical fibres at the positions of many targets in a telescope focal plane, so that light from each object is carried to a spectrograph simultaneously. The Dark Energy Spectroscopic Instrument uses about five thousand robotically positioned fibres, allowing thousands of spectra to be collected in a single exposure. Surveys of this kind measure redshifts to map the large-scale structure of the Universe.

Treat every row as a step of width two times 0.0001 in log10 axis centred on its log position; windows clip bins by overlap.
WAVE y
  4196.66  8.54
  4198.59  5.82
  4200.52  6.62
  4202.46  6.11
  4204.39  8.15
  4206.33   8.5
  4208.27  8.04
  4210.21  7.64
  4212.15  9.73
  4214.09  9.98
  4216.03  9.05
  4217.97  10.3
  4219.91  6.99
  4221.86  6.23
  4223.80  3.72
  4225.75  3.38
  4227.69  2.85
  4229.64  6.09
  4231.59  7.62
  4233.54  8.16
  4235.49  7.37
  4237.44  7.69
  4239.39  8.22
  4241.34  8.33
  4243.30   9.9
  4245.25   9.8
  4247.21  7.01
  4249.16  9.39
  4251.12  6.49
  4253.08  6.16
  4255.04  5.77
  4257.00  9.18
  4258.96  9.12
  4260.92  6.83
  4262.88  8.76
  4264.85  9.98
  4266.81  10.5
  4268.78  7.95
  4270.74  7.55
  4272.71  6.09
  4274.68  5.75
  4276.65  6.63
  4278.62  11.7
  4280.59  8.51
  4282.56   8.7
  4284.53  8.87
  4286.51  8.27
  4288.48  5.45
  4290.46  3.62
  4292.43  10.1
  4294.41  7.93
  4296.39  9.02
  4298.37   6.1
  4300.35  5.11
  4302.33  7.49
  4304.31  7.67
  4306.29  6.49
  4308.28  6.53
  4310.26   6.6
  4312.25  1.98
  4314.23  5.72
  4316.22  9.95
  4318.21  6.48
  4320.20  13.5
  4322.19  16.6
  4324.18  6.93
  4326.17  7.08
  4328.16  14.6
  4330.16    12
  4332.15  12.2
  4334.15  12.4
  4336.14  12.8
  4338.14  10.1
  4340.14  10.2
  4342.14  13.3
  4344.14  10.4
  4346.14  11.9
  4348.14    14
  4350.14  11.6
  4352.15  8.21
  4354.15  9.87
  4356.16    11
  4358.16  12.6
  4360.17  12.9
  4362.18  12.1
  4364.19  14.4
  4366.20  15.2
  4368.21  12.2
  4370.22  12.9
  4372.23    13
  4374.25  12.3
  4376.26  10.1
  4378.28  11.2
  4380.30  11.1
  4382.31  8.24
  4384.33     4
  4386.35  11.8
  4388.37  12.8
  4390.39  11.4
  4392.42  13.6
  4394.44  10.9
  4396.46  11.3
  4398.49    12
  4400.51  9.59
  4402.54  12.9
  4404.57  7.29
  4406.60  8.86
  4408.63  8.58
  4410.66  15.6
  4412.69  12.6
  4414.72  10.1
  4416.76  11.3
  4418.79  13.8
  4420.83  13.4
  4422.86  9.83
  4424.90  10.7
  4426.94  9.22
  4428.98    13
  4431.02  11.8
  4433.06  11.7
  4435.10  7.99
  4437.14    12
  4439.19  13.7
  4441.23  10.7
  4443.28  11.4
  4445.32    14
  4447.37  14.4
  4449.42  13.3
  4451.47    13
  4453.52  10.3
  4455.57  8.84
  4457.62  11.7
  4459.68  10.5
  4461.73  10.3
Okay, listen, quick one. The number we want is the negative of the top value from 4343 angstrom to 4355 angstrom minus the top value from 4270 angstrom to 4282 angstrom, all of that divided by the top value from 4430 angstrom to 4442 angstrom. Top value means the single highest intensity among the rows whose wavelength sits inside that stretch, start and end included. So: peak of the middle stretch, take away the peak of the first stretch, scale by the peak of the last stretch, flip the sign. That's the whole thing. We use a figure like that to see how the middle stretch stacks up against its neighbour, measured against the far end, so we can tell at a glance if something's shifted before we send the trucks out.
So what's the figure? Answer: -0.17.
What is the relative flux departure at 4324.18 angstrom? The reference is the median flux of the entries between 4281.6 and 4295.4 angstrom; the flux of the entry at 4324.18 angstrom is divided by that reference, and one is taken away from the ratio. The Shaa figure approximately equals -0.16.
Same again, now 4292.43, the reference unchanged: 0.22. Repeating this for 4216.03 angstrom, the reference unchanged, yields 0.09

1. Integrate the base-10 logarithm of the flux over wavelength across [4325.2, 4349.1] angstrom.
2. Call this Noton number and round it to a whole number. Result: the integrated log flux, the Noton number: 25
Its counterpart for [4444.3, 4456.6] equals 13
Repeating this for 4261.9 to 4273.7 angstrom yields 11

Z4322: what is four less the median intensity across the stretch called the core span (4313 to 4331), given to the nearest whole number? -6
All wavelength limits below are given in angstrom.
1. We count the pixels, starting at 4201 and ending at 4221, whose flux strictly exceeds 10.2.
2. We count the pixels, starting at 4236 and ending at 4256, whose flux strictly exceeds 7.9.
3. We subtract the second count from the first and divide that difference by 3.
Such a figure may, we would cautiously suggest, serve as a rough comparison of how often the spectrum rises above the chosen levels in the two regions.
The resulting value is -1.3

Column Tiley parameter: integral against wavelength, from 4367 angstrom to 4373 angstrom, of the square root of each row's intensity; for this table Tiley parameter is 21.5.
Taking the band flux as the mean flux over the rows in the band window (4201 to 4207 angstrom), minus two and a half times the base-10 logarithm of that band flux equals -2.2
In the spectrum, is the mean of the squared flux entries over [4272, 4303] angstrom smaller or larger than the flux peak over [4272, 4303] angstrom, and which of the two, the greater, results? 60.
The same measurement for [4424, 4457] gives 139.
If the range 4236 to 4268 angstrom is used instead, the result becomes 71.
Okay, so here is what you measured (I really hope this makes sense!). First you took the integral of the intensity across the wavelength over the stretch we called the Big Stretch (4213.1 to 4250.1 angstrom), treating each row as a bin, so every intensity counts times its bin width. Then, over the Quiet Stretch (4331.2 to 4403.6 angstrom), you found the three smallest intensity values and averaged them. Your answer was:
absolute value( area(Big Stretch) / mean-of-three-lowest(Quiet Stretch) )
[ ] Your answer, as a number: 41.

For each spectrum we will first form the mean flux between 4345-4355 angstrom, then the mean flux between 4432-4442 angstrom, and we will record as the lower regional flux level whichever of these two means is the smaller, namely 11.1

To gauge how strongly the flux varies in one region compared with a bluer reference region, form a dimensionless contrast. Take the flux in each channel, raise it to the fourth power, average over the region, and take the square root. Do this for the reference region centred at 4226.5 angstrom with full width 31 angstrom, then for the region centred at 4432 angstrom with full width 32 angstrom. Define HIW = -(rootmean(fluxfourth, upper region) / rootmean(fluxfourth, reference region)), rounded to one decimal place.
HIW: -2.3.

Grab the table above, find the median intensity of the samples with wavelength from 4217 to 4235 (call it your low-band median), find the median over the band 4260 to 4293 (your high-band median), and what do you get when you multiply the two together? 52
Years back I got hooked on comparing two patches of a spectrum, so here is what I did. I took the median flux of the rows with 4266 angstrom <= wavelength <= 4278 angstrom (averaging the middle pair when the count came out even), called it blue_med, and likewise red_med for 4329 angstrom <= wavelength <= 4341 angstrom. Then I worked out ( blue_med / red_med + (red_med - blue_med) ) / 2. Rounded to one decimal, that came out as 2.8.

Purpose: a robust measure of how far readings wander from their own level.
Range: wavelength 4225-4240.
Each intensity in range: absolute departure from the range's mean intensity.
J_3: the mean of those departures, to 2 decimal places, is 1.74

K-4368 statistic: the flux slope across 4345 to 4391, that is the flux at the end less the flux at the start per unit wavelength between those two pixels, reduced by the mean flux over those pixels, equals -11.5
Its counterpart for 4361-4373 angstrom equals -13.2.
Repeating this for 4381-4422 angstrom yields -10.9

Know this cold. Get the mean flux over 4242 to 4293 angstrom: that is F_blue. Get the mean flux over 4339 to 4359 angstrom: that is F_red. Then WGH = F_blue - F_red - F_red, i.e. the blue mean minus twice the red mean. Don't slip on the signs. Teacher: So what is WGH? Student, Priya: -14.6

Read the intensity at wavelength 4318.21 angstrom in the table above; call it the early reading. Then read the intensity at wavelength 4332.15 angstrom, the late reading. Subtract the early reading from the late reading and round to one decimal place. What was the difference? 5.7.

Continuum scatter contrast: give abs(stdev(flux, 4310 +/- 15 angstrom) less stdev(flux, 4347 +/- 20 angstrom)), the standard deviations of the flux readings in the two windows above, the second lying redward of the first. 1.7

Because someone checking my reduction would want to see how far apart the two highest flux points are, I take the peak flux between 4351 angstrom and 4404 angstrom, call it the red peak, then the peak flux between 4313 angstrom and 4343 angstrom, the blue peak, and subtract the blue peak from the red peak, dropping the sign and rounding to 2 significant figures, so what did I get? 1.4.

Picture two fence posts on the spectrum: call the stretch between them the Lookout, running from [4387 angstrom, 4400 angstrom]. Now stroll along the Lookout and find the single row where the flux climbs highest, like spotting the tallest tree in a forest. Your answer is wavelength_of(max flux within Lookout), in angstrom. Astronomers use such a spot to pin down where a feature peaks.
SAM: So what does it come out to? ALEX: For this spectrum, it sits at 4392.42 angstrom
